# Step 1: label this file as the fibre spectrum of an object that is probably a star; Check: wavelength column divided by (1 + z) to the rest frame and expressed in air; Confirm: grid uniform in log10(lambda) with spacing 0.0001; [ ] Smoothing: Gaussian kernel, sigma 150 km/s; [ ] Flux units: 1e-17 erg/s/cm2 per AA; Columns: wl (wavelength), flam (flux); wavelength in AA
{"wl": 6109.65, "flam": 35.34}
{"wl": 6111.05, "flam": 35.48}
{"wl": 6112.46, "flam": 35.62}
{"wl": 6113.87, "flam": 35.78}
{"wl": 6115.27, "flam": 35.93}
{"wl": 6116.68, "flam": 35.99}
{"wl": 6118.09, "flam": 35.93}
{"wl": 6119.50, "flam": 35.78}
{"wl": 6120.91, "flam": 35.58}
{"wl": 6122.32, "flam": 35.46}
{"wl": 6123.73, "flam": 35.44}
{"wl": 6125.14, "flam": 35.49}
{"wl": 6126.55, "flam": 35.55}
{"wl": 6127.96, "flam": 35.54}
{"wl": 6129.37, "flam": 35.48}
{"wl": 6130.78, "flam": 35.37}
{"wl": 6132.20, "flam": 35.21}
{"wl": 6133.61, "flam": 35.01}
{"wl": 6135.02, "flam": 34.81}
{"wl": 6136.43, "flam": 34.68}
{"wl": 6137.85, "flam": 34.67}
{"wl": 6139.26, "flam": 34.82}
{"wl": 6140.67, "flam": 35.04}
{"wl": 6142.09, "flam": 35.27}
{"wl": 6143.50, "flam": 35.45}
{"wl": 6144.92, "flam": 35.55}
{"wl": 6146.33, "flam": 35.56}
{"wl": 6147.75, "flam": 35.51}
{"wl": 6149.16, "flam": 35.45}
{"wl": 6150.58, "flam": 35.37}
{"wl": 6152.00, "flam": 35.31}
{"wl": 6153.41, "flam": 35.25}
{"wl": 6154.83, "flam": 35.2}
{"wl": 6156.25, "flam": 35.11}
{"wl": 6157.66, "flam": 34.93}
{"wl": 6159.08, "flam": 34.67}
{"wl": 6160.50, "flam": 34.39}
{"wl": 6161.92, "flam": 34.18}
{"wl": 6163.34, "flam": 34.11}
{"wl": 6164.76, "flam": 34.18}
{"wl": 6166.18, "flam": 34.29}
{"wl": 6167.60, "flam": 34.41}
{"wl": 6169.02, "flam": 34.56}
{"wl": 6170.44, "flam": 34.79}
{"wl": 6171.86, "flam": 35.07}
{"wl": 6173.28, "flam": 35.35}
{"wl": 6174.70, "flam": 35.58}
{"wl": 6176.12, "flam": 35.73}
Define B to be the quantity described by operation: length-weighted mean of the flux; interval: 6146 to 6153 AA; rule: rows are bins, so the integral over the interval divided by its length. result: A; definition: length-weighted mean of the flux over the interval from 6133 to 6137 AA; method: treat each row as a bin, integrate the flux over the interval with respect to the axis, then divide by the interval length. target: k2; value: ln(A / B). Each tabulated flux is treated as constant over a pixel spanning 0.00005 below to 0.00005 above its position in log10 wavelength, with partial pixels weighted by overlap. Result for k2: -0.016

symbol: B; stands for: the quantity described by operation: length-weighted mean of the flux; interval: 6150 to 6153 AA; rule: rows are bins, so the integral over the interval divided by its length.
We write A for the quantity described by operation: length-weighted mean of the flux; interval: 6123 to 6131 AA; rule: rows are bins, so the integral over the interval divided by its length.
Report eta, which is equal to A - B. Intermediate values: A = 35.5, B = 35.4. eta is 0.1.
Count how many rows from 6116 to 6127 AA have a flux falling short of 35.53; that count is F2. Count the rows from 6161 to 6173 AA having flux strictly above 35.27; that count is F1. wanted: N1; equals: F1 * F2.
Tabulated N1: 0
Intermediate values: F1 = 0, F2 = 3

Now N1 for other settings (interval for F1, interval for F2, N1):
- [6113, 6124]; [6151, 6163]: 64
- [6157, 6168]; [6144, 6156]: 0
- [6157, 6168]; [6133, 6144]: 0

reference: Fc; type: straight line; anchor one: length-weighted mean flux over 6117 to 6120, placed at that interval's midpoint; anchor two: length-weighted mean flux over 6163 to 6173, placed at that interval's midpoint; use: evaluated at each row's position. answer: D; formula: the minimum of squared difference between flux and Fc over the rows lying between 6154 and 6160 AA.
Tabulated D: 0.012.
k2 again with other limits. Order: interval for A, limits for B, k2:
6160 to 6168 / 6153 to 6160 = -0.022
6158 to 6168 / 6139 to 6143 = -0.023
